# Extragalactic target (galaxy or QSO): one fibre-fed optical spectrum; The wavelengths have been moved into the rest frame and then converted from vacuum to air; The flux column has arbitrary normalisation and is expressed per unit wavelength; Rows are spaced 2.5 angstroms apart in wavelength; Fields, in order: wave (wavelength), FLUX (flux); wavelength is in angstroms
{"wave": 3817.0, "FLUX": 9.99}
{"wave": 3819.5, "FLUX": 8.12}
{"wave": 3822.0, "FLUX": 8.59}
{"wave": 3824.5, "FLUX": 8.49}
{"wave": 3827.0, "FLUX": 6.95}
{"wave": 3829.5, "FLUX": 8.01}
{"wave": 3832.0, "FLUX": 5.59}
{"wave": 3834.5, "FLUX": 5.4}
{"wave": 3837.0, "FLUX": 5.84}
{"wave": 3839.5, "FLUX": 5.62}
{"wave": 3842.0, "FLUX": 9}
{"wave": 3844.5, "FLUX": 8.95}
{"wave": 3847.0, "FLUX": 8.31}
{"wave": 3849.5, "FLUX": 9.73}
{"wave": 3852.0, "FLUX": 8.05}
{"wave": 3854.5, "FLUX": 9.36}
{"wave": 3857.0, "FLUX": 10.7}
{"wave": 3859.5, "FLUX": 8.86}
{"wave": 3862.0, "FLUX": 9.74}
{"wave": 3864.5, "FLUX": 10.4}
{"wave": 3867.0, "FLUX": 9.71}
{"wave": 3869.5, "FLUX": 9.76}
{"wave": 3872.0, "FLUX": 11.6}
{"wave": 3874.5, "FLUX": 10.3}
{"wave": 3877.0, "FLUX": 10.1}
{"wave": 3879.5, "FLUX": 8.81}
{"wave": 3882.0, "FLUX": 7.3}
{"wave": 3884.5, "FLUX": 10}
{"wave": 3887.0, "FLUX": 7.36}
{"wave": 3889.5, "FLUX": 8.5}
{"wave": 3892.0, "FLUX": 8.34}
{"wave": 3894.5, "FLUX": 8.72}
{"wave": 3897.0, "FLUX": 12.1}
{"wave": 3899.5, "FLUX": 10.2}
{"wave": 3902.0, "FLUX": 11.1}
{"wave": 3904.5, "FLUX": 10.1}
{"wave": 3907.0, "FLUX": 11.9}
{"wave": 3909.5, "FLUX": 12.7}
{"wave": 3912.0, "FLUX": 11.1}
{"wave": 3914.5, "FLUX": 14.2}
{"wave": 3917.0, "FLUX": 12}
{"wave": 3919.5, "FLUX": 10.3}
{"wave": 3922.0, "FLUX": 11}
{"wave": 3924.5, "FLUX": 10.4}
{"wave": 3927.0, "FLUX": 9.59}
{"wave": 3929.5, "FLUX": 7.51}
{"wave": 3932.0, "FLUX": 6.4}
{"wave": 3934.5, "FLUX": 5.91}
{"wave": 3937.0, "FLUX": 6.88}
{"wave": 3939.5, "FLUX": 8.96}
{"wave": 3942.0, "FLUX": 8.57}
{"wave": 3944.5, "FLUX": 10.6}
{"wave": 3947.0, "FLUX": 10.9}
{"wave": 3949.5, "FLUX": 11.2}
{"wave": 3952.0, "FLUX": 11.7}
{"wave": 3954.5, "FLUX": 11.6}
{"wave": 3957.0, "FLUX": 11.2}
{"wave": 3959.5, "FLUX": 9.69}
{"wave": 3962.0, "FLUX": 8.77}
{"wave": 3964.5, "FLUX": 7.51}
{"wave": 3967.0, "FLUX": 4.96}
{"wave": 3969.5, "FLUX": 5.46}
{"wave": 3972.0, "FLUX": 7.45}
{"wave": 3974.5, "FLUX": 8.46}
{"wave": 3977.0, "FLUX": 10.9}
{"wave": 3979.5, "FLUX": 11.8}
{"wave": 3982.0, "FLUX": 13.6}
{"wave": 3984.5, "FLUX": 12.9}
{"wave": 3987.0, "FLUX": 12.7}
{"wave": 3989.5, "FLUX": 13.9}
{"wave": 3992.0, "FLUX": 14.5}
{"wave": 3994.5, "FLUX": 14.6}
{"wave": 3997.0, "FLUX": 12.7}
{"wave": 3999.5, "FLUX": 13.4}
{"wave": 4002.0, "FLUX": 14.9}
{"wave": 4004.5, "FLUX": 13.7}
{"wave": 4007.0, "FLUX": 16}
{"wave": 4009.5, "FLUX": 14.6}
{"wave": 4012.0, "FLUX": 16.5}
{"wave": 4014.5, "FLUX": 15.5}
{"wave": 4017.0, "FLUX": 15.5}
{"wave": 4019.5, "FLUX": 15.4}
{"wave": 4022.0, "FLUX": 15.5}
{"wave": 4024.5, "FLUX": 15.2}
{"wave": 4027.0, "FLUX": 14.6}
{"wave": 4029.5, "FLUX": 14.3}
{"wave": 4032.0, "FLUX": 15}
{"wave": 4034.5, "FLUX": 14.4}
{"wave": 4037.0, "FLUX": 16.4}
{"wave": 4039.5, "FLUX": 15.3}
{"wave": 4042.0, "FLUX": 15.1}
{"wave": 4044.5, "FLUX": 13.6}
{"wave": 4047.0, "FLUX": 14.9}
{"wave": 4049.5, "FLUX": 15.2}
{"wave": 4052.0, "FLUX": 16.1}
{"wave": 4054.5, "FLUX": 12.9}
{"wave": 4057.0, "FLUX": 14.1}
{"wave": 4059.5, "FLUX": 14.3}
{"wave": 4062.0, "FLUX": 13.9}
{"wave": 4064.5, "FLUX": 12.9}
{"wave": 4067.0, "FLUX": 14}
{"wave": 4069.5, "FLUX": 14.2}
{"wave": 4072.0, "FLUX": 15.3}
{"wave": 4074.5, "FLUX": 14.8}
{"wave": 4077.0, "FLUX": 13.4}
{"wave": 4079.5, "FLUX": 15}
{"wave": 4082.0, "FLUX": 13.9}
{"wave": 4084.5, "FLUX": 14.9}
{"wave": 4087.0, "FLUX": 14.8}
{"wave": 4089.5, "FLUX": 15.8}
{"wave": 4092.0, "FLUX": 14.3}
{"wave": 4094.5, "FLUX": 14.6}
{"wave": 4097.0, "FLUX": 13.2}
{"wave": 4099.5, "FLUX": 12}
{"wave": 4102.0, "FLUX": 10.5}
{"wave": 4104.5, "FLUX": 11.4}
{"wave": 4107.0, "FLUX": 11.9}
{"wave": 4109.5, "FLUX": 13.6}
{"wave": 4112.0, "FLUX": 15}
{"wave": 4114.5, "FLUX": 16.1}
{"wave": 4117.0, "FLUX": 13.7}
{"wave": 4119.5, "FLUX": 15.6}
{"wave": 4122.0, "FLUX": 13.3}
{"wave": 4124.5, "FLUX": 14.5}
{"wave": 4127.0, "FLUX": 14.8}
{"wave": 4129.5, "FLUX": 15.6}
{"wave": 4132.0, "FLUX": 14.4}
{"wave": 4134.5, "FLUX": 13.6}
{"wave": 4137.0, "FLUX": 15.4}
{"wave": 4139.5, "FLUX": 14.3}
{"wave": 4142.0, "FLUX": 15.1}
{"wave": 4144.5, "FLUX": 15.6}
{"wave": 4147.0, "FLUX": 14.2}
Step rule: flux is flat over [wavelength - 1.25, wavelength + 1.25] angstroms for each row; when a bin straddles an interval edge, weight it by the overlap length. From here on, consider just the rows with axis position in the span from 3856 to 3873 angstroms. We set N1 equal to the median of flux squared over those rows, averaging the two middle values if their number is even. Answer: 95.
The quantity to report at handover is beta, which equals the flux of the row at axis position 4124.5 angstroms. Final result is 14.5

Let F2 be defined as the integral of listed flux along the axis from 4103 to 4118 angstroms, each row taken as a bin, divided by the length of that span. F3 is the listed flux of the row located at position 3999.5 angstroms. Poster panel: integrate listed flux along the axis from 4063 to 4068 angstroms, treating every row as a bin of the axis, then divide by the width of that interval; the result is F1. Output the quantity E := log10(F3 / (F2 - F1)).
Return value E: 2.1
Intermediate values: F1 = 13.4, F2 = 13.6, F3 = 13.4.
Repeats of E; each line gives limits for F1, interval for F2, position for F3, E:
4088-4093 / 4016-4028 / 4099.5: 1.8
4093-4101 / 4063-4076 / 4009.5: 1.2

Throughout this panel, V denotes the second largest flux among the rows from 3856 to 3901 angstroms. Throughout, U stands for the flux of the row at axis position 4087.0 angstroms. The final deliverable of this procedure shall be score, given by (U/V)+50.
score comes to 51.3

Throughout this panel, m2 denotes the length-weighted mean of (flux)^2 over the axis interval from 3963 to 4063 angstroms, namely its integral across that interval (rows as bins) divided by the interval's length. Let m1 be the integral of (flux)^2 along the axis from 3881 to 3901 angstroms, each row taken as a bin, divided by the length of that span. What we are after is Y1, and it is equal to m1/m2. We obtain 0.5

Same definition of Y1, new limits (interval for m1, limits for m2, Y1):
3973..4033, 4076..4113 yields 1.1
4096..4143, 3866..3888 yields 2.1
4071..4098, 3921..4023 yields 1.5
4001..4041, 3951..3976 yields 2.9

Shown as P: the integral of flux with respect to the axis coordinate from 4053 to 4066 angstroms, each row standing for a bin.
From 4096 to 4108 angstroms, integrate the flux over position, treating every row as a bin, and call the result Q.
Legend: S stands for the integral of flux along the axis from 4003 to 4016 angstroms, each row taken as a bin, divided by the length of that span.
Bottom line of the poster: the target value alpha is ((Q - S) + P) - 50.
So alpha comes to 254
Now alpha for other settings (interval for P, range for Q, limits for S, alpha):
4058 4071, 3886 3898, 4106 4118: 224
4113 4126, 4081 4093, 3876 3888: 309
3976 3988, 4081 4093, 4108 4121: 261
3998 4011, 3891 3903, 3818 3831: 252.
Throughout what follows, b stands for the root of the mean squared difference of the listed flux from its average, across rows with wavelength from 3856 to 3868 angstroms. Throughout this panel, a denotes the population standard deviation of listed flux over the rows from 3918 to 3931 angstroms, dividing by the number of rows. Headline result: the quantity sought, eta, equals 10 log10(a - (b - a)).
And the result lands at 2.5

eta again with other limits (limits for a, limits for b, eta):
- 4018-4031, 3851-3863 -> -12.6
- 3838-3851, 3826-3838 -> 2.7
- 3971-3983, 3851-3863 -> 5.5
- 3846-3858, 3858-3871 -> 1.6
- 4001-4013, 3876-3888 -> -1.1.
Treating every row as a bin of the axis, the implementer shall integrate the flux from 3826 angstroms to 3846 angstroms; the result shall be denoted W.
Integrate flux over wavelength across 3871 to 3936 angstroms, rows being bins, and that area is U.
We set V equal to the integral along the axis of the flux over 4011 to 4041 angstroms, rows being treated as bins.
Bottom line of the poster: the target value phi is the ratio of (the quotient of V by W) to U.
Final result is 0.005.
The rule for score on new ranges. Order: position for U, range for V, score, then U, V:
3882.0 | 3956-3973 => 50.8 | 7.3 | 9.69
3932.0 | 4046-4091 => 50.4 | 6.4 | 15.8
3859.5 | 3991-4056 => 50.5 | 8.86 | 16.4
